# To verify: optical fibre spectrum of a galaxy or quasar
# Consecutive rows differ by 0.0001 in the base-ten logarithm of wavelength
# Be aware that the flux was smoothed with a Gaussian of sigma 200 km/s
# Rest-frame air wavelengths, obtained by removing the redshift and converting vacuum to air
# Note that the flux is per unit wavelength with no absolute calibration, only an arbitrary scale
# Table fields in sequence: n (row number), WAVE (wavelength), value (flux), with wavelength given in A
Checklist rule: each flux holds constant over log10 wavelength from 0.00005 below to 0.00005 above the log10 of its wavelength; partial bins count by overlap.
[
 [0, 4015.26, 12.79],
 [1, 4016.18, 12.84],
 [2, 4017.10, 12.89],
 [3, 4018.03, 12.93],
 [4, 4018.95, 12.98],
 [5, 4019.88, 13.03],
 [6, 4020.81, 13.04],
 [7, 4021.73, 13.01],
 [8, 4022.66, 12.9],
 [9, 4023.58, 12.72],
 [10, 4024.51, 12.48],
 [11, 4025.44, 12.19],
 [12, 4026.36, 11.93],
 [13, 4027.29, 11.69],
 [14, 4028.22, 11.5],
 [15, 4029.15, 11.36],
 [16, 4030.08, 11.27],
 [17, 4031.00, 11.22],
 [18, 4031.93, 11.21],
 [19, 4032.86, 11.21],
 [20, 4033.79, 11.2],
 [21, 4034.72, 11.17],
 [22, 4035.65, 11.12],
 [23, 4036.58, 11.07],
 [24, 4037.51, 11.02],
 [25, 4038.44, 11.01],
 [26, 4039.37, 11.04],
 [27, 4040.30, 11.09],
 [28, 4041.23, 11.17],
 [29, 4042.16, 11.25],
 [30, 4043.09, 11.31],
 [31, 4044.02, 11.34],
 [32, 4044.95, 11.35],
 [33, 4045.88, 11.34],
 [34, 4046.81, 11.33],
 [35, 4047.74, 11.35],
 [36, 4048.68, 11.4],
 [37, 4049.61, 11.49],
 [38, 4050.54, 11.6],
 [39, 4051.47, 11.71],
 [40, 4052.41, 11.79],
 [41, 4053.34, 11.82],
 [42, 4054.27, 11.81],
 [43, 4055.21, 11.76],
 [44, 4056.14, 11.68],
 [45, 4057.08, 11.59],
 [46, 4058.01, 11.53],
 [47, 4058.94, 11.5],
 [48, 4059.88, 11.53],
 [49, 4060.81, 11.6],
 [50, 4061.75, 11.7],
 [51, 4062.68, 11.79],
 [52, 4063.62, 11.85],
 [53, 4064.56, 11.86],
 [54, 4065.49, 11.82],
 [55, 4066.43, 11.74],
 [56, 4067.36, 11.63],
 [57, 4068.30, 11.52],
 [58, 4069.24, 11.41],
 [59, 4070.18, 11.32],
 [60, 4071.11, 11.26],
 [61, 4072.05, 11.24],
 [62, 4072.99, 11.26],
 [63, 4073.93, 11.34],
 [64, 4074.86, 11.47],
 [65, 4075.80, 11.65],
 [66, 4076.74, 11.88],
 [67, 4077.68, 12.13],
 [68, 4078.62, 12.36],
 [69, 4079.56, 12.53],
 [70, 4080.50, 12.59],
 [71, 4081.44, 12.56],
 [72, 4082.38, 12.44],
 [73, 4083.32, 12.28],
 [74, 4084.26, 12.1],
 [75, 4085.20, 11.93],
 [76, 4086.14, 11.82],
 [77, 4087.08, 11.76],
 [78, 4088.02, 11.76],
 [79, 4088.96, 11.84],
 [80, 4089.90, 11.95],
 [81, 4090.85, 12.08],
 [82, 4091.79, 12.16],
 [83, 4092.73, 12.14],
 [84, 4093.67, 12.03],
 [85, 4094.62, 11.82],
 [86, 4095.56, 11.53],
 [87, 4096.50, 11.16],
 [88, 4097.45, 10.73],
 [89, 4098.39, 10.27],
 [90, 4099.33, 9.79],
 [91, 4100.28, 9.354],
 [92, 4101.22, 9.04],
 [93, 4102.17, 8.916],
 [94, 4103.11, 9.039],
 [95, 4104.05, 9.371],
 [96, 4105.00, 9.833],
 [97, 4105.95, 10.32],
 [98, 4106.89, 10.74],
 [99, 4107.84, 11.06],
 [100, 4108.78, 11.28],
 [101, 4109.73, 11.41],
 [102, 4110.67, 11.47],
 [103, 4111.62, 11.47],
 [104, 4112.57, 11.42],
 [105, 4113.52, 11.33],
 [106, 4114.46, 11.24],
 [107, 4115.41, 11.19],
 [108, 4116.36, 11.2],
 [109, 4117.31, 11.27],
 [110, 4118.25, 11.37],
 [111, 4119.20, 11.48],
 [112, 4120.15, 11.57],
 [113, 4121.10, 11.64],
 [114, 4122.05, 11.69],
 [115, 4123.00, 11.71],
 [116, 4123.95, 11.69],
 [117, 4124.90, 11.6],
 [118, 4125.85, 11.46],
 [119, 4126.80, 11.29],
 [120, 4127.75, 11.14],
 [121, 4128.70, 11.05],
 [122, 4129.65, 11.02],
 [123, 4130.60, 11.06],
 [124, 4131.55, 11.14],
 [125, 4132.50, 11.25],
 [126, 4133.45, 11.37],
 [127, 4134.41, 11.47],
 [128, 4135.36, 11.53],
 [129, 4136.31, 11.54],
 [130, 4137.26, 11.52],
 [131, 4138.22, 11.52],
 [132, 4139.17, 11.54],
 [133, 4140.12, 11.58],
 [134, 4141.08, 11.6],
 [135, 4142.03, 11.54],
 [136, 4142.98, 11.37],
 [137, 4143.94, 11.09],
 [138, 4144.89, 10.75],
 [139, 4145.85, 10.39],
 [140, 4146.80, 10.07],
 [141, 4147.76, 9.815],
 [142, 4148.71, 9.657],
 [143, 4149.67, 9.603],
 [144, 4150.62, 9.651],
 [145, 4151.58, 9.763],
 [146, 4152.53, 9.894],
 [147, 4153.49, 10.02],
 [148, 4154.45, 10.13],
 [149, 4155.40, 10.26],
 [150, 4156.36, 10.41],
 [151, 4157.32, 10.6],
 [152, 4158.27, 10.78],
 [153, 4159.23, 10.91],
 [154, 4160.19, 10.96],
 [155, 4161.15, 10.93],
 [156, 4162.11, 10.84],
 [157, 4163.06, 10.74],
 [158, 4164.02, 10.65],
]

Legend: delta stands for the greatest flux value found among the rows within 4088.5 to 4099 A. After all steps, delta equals 12.16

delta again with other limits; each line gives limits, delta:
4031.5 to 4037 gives 11.21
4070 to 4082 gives 12.59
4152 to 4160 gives 10.91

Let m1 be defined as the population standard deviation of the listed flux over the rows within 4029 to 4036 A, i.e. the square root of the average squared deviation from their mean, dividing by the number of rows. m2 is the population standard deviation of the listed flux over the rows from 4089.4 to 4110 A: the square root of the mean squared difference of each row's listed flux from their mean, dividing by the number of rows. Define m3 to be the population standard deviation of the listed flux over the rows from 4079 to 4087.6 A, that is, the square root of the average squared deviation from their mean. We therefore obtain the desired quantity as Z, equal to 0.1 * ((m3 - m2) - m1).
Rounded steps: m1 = 0.1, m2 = 1.10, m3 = 0.31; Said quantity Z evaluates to -0.086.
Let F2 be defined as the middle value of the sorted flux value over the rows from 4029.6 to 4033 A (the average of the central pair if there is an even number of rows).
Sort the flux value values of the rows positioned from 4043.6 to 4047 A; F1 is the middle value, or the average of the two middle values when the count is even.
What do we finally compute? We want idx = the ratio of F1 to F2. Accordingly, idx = 1.011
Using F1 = 11.3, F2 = 11.2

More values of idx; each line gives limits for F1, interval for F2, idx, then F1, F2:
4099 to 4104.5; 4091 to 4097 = 0.771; 9.2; 11.9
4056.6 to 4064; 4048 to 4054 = 0.995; 11.6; 11.7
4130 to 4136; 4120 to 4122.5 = 0.972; 11.3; 11.6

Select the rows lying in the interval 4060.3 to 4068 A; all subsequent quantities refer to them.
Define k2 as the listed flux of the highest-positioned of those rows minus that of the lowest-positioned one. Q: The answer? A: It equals 0.03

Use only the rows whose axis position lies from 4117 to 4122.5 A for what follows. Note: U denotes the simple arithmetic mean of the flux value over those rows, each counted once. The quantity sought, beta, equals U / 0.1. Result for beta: 115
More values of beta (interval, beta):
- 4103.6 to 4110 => 106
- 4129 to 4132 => 111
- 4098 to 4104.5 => 94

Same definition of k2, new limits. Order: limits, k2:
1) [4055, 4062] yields -0.06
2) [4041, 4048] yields 0.18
